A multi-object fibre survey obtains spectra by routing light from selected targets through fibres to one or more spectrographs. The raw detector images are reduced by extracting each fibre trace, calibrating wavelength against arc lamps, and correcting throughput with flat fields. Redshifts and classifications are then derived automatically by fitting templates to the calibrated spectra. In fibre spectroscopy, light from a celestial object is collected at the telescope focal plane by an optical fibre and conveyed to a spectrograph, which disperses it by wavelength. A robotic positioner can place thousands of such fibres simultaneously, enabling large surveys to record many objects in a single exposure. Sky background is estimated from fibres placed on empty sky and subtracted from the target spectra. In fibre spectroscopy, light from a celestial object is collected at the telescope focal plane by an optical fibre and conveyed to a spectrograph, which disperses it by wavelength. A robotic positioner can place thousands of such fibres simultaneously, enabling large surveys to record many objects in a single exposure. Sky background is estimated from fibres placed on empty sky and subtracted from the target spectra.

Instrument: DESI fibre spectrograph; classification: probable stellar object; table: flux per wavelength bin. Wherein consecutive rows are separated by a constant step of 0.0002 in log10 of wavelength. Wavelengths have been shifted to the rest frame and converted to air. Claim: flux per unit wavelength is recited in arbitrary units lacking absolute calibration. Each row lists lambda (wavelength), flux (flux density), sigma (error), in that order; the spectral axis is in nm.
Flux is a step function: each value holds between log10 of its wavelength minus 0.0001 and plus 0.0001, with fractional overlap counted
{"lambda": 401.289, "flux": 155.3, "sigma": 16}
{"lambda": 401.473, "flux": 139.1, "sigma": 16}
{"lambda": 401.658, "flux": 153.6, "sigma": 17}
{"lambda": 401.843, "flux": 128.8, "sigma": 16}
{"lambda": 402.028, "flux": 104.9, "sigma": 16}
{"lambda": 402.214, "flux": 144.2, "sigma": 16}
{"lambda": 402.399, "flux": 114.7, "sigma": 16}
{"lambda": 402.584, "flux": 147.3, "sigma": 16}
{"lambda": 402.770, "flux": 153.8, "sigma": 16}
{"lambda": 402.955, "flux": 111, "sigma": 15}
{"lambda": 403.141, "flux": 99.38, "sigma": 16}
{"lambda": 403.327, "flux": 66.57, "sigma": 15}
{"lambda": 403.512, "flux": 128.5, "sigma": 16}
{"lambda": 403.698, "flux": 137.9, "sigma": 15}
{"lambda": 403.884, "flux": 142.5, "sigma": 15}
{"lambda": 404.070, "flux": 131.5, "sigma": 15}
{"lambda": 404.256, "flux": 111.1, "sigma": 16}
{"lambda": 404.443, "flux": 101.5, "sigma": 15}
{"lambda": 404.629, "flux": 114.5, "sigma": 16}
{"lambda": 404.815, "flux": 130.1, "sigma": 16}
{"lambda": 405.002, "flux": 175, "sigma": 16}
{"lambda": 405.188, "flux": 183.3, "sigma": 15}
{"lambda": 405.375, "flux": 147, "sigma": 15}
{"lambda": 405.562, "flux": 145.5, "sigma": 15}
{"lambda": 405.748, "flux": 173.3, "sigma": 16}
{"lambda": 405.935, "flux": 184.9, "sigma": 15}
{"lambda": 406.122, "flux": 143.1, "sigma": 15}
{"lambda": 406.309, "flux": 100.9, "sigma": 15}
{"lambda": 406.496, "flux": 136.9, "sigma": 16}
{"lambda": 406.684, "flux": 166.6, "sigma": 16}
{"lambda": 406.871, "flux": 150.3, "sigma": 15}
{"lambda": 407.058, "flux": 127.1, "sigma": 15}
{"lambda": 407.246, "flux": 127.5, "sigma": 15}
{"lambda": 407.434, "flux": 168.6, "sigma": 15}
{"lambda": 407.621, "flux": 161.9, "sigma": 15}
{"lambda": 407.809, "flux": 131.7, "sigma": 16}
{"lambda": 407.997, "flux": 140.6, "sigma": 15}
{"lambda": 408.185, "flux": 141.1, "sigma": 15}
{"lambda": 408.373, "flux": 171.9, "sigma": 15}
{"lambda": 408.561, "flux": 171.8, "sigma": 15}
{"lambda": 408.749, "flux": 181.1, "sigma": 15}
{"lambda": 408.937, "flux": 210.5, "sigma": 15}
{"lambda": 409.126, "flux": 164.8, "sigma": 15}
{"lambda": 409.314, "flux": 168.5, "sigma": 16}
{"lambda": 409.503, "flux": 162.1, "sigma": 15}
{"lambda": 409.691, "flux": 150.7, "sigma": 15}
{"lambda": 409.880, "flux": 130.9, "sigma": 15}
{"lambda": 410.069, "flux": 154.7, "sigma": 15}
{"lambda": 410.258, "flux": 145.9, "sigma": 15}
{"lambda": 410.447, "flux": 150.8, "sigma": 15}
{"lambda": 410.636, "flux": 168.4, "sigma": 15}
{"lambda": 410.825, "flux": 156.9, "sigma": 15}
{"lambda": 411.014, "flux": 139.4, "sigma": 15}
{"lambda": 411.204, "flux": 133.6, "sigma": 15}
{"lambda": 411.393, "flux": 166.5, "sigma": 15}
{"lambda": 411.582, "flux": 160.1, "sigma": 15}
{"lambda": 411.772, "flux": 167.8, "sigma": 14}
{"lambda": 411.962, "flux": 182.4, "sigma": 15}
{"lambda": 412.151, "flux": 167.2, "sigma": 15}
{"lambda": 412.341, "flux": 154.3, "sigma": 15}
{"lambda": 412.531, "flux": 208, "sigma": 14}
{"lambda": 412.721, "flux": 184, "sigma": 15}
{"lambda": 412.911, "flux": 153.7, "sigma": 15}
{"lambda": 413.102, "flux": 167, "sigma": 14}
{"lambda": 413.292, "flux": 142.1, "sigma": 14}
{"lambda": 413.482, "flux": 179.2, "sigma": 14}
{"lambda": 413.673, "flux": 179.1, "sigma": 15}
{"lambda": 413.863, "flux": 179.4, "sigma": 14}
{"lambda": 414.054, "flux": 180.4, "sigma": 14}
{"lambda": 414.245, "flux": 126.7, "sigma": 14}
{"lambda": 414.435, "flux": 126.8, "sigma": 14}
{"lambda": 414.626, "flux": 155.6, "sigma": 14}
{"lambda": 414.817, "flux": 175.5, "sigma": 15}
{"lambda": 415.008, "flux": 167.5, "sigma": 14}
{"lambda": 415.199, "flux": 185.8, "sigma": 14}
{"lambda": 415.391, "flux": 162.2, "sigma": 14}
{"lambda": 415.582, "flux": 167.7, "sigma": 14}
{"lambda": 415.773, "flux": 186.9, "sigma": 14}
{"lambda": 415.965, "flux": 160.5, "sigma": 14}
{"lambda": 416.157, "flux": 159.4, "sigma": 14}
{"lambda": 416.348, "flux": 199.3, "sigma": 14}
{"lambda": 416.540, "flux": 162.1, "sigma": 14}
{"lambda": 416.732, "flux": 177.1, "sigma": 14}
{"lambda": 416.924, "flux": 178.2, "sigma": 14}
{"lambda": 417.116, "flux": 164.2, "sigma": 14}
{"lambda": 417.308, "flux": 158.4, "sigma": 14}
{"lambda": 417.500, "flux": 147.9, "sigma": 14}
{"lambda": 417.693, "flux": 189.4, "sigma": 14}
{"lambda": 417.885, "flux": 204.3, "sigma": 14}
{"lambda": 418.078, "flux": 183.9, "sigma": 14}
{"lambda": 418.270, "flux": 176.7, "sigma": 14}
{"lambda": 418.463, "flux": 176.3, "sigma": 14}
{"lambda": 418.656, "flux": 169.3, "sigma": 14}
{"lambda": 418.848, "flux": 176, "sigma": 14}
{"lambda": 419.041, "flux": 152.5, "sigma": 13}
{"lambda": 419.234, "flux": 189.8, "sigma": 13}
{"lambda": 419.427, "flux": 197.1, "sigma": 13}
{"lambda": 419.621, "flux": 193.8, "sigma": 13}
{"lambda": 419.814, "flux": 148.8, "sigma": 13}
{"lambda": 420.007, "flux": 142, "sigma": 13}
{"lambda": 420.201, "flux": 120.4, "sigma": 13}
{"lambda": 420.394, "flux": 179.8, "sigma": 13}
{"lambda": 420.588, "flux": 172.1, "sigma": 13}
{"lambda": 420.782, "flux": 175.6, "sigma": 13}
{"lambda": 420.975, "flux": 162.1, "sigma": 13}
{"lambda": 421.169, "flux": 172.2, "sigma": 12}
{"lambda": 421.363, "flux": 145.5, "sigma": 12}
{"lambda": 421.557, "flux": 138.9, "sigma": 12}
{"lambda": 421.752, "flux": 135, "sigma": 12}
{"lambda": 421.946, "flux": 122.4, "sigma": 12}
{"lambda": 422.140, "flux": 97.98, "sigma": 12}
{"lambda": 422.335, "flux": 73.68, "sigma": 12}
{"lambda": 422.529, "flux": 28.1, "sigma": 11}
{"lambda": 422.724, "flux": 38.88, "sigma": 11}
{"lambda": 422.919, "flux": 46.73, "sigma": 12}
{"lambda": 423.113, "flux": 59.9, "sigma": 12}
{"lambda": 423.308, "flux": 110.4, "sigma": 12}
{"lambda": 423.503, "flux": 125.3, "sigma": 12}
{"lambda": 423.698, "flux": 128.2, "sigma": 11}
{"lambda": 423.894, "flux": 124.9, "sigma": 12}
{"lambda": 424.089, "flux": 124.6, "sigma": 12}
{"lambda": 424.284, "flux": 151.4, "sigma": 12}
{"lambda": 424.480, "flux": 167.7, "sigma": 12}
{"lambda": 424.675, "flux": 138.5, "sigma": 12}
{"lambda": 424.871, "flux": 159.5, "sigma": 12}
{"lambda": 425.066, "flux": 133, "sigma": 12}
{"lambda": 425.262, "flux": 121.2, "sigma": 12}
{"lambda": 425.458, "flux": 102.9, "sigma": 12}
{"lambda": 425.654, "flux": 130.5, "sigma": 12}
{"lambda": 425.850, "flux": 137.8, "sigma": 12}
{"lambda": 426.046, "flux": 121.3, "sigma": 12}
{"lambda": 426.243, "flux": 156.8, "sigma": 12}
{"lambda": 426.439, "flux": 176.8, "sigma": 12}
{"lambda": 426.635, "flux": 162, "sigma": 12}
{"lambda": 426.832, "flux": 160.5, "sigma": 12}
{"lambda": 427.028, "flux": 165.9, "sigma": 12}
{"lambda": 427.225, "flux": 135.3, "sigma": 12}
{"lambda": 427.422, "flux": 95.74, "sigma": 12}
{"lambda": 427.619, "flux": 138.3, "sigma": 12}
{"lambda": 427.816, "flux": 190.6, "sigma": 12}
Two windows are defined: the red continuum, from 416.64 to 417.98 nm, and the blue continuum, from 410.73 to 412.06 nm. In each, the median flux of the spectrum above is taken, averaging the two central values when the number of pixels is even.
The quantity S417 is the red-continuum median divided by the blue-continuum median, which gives 1.11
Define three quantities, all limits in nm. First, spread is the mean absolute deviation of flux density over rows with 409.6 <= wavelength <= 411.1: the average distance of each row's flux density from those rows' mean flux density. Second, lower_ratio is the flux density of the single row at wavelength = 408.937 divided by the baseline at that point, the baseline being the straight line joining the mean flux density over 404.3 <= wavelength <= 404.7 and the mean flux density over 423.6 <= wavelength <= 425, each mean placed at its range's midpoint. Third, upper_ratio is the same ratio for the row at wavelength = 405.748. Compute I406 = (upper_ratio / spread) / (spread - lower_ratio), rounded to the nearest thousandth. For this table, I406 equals 0.030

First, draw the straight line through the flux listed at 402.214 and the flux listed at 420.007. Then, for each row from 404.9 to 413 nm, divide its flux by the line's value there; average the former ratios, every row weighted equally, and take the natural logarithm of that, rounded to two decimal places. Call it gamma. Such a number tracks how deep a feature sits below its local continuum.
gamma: 0.10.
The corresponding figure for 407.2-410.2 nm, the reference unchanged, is 0.10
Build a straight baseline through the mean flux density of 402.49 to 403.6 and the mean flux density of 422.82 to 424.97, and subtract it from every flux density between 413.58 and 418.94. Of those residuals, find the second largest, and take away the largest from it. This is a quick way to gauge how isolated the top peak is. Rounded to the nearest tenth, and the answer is -4.7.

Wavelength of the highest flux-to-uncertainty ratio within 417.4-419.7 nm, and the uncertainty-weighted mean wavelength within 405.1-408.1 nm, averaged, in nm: 413.01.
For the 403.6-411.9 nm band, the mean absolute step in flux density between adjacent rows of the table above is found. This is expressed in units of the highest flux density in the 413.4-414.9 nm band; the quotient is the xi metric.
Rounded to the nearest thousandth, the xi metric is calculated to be 0.100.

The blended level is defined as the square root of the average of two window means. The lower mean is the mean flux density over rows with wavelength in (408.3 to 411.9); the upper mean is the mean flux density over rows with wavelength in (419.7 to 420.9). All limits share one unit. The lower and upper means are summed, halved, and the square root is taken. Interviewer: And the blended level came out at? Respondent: 12.6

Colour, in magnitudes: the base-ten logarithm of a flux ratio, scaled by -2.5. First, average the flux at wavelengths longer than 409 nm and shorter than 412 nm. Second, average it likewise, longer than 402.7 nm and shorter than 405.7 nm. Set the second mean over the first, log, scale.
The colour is 0.2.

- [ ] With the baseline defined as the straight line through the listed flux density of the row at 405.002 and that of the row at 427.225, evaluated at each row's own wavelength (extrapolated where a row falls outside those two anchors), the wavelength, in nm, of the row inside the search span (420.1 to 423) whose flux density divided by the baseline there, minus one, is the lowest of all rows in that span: 422.529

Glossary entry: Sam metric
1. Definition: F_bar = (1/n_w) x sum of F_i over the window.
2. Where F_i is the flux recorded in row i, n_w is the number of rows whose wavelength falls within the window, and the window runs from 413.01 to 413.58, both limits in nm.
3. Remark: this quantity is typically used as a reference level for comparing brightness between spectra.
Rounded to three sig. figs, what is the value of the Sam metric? 163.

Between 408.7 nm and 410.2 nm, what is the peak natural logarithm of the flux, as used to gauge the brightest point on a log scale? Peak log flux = 5.35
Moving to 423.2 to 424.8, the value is 5.12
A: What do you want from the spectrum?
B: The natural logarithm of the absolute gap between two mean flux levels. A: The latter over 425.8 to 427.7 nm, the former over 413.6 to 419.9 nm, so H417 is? 3.27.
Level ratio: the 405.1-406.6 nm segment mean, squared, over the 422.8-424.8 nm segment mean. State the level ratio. 196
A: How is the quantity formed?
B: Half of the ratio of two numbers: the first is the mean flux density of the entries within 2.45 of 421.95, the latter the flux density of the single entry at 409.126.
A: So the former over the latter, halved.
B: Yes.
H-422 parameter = 0.38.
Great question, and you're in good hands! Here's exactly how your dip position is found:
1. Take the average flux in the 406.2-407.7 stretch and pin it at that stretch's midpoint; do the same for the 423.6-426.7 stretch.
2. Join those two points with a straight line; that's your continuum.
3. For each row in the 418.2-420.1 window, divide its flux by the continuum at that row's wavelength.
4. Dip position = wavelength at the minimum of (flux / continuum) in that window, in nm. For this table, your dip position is 420.007 nm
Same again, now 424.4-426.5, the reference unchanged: 425.458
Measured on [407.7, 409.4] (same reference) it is 407.809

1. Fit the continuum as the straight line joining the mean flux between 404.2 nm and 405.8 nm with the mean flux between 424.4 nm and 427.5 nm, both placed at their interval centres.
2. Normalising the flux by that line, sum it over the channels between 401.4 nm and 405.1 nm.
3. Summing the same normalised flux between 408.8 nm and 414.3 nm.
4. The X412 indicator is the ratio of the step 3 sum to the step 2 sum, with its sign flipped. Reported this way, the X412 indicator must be -1.9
